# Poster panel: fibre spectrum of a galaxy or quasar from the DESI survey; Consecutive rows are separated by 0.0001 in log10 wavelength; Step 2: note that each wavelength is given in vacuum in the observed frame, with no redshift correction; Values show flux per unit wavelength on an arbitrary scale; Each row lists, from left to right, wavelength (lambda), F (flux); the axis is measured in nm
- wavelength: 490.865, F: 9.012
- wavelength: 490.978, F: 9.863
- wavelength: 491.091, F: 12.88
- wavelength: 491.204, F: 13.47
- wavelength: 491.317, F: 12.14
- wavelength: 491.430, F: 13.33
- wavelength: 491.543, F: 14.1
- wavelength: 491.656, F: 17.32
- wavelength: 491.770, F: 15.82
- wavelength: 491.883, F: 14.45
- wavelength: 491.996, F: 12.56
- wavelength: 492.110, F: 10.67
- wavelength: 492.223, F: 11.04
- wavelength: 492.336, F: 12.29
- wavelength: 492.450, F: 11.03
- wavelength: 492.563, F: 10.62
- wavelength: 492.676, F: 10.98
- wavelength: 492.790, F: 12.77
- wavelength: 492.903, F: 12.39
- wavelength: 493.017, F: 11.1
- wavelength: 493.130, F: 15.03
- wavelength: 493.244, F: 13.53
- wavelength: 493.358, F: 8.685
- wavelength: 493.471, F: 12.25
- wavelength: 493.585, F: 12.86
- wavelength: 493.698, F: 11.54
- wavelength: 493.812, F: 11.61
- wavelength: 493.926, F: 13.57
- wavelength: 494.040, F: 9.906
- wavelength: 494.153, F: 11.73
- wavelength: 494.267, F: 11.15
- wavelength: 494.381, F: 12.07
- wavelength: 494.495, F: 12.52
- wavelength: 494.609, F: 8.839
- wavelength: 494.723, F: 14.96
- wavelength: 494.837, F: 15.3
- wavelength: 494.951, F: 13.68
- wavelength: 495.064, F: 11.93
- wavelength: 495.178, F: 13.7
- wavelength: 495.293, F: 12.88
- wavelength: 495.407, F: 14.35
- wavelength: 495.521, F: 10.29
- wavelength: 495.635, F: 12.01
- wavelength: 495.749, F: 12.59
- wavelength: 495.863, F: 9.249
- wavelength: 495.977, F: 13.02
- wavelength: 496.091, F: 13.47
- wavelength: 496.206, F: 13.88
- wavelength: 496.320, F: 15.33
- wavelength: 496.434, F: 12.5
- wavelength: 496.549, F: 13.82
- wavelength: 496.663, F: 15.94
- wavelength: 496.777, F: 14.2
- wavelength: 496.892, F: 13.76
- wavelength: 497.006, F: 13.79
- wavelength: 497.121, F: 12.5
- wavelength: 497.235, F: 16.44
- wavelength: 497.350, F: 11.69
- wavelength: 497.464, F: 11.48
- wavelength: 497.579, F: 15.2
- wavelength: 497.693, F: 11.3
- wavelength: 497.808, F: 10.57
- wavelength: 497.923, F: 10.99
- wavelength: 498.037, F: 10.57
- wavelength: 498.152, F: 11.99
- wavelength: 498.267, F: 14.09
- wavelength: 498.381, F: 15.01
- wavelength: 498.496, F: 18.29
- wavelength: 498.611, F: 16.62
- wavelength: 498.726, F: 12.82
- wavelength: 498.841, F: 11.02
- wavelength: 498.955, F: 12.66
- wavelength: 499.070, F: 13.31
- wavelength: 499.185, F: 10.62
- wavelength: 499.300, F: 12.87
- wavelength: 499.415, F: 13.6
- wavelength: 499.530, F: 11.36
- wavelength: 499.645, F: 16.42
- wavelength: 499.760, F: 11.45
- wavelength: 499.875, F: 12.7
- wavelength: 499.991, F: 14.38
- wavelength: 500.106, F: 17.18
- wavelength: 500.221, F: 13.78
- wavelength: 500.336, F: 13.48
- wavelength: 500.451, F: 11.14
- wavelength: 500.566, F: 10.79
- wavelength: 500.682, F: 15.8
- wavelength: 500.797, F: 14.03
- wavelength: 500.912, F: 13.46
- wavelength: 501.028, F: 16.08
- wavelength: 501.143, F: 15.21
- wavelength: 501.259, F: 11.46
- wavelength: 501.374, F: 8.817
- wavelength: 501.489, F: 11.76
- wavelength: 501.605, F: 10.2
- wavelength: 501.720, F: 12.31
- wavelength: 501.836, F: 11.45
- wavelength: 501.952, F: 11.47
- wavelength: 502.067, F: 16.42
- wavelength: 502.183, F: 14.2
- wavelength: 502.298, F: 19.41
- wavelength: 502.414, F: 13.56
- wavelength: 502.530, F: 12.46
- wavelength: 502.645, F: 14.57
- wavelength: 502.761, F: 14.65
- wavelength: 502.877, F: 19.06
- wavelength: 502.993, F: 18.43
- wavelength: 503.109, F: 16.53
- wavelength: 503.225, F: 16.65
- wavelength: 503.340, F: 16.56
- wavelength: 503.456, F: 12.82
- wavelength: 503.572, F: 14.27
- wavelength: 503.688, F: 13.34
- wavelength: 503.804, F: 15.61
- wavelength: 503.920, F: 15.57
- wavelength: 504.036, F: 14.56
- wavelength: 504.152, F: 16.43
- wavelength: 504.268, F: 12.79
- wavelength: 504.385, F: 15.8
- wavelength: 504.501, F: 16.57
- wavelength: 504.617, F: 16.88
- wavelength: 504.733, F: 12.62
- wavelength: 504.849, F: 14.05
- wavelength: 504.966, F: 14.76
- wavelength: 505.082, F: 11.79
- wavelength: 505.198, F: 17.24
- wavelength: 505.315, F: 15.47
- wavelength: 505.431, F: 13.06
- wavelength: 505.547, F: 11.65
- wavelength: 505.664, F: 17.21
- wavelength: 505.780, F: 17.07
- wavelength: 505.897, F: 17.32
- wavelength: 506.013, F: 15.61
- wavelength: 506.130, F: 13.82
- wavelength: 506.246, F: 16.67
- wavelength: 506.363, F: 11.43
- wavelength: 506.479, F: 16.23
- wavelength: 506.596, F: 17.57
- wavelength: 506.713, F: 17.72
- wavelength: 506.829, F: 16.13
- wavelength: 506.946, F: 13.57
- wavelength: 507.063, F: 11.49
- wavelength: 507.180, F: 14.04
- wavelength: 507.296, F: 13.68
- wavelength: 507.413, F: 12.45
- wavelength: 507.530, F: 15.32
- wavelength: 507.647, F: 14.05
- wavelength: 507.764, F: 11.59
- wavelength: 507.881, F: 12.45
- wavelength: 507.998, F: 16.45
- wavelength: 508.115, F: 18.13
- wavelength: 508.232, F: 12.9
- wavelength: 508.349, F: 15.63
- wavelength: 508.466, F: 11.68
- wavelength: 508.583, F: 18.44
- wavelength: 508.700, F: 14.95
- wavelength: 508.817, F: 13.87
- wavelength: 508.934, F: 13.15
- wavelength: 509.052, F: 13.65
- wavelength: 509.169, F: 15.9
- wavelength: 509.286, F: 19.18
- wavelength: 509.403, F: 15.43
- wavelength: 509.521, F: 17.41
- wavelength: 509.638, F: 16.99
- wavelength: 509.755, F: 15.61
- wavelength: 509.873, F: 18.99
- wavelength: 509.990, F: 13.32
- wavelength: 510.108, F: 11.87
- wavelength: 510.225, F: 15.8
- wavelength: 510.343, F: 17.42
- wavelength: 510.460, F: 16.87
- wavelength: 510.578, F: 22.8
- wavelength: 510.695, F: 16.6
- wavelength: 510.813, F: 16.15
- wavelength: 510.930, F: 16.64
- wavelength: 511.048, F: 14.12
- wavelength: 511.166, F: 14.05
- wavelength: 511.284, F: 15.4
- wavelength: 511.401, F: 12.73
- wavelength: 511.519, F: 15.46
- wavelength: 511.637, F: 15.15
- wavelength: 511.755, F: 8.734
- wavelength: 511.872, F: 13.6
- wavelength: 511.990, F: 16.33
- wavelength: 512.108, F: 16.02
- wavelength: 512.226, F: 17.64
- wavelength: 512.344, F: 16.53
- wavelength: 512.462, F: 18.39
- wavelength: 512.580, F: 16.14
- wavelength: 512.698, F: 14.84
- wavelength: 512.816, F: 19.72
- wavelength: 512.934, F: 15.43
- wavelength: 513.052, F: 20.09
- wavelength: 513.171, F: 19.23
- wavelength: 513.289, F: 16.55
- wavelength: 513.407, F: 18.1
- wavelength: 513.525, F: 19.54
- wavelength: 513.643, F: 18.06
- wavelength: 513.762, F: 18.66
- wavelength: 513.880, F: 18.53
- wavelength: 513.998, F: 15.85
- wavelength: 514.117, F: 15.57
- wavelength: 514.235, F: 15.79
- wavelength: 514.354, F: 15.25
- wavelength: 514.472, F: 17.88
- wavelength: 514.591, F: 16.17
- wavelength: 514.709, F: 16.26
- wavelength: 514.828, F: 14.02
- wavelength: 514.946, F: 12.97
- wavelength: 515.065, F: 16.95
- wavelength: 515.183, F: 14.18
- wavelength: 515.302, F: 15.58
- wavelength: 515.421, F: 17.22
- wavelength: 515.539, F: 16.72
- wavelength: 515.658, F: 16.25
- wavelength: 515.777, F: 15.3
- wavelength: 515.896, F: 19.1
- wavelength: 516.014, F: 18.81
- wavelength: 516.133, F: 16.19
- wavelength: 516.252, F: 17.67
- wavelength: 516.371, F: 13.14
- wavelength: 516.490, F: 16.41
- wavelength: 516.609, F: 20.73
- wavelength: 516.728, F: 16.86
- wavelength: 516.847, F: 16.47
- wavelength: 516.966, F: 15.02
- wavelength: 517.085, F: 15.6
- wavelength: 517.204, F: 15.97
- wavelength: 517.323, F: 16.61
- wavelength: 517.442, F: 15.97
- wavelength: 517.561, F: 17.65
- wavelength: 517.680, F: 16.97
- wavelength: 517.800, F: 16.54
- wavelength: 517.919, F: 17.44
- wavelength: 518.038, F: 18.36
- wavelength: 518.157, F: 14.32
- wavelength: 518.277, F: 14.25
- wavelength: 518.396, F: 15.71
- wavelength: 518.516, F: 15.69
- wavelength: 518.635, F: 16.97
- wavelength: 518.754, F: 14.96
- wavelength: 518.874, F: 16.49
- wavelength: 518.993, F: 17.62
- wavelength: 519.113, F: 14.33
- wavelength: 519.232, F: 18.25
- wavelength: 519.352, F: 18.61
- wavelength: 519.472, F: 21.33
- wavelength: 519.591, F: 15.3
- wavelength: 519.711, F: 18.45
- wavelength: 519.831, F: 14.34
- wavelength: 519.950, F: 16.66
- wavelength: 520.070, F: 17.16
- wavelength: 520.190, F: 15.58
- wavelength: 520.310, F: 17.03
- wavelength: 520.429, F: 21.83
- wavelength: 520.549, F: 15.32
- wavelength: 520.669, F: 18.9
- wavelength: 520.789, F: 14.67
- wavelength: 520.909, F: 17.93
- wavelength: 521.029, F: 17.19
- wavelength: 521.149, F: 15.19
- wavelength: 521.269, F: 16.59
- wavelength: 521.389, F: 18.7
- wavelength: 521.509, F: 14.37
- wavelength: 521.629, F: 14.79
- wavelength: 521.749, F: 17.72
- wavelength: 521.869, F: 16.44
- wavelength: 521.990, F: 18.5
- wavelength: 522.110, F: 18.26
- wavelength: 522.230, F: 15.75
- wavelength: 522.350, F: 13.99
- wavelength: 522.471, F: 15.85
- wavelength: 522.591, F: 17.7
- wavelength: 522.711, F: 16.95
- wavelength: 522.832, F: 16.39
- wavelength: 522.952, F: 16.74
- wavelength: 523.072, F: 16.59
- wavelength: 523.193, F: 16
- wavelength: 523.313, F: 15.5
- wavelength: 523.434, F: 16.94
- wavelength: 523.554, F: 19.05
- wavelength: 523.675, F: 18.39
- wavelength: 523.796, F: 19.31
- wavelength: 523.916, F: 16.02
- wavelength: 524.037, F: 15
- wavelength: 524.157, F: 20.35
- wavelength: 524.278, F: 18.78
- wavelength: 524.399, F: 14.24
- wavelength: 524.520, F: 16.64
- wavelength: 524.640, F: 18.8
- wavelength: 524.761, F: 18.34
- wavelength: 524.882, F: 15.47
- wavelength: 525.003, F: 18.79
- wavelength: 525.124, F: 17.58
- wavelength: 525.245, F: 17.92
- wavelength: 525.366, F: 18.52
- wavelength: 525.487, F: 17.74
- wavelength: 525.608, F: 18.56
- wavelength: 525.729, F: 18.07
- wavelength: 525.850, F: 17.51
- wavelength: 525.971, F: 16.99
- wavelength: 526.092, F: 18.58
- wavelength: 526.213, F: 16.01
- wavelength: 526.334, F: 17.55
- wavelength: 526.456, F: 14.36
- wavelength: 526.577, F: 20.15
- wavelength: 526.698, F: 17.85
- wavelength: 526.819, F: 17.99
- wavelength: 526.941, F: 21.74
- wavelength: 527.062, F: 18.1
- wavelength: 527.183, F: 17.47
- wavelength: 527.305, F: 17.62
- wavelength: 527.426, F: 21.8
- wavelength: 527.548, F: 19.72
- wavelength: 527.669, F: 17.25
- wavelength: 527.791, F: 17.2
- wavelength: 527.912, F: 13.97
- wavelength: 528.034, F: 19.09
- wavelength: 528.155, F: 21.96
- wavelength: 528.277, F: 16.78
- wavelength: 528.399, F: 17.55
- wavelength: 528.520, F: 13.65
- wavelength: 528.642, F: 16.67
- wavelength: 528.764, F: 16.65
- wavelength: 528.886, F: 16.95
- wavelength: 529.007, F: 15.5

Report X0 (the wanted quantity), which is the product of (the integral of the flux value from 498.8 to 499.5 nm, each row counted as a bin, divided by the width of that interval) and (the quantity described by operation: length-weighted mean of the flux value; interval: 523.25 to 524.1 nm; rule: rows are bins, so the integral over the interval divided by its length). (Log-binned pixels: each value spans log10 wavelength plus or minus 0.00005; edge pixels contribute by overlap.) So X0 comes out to 212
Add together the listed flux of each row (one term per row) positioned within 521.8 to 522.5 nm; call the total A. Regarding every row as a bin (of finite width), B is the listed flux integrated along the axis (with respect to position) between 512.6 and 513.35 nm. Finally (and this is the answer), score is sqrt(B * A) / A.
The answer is 0.365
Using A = 99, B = 13.2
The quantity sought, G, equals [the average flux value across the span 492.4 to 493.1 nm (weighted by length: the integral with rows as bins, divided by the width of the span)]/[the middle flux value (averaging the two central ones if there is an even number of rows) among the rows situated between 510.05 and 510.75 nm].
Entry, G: 0.70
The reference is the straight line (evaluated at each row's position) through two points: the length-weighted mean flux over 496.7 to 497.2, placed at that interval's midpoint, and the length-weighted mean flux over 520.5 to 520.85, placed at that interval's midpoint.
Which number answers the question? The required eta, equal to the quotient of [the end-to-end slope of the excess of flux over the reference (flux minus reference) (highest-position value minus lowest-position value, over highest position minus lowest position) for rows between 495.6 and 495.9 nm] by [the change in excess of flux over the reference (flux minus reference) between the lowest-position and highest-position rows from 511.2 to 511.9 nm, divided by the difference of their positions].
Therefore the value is 4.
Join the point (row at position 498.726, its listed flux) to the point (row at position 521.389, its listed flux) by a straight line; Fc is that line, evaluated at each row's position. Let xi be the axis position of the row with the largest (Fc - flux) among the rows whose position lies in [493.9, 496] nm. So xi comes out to 494.609 nm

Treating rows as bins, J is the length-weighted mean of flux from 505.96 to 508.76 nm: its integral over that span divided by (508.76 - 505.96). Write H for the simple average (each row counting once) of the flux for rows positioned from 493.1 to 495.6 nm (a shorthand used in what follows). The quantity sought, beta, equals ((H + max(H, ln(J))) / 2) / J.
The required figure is 0.8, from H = 12.4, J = 14.7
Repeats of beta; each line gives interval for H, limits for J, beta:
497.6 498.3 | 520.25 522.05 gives 0.7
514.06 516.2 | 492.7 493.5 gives 1.3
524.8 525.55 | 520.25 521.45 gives 1.0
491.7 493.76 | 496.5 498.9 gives 0.9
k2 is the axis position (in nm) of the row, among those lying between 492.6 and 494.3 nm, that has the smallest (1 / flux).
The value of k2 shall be 493.130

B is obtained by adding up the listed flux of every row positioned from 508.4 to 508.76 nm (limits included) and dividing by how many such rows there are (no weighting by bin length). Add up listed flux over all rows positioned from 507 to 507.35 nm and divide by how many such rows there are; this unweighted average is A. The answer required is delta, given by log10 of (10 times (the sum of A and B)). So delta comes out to 2.45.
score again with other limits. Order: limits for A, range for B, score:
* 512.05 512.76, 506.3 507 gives 0.330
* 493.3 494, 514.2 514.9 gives 0.397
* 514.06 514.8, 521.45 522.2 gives 0.359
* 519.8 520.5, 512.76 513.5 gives 0.363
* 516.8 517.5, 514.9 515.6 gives 0.338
